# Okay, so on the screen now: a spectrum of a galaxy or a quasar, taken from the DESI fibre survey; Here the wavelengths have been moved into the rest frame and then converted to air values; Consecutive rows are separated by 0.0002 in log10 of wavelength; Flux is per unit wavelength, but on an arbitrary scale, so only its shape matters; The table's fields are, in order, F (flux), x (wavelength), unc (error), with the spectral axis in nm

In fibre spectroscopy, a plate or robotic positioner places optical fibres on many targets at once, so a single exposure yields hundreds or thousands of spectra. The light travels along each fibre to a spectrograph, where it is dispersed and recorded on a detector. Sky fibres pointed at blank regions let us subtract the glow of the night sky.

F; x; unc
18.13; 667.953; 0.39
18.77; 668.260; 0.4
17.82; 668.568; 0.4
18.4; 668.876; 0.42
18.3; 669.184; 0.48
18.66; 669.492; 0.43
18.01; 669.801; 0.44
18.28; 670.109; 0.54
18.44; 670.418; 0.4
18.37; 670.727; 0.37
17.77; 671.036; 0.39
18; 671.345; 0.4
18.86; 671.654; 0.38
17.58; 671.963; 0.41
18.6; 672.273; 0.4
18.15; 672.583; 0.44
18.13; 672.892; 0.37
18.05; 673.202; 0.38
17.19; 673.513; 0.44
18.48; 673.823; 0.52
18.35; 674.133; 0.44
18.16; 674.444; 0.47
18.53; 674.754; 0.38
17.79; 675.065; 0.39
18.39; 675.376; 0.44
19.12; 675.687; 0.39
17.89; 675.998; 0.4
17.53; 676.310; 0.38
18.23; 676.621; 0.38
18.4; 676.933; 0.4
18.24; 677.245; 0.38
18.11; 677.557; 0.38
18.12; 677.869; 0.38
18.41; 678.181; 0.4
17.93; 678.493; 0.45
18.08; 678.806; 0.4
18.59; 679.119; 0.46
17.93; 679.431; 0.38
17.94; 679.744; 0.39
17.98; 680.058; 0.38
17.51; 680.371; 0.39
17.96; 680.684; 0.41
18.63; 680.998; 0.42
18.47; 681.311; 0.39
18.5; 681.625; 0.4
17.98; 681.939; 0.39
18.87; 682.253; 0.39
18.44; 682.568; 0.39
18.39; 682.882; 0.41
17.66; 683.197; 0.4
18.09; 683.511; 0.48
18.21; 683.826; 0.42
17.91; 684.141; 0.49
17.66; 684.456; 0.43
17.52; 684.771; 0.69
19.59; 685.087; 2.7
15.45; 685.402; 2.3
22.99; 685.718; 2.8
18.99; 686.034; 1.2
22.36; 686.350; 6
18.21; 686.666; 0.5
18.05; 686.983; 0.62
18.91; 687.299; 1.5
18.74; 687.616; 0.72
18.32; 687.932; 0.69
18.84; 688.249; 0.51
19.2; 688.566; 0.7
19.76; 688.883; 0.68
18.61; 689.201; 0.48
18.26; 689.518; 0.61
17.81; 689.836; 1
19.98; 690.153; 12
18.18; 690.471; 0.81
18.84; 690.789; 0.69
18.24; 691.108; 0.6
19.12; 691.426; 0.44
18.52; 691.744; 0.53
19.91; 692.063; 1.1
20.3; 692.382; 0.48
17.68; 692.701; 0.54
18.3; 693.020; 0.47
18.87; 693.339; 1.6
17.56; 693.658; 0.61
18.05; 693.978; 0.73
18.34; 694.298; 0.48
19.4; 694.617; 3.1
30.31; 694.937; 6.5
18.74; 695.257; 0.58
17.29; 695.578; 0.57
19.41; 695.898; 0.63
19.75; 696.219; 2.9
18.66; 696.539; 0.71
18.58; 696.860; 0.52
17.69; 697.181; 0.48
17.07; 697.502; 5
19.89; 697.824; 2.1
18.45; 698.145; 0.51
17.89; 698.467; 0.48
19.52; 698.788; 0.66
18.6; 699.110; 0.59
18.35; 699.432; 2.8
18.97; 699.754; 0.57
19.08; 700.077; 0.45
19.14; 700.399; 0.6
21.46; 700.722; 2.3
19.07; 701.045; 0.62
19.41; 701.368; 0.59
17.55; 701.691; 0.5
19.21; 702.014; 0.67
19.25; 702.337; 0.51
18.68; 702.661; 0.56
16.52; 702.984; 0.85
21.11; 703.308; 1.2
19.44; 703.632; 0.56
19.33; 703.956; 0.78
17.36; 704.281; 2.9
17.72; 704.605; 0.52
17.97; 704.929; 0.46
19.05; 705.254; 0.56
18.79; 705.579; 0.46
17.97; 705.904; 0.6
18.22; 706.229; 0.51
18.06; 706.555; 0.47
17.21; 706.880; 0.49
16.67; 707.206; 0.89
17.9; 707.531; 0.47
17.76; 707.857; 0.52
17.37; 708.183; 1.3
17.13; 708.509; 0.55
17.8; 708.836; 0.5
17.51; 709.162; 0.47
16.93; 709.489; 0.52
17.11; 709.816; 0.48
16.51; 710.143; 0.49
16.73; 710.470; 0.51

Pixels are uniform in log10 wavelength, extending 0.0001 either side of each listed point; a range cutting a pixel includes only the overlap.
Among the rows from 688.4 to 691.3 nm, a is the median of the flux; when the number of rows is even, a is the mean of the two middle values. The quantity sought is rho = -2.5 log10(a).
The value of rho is -3.17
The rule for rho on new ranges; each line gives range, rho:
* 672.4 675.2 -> -3.15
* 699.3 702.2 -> -3.20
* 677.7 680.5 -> -3.14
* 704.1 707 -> -3.14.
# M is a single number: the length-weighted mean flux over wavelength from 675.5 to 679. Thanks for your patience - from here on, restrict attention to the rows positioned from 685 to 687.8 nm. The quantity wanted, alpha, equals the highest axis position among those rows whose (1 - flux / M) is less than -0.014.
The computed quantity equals 687.616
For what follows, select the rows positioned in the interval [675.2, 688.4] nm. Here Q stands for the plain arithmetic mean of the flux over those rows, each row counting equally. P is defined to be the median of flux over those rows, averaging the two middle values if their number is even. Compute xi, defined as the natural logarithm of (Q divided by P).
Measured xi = 0.010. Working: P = 18.2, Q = 18.41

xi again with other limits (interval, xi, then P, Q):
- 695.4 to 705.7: -0.006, 18.9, 18.76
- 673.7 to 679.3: 0.000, 18.2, 18.24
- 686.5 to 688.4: -0.001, 18.5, 18.51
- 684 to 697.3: 0.021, 18.6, 19.02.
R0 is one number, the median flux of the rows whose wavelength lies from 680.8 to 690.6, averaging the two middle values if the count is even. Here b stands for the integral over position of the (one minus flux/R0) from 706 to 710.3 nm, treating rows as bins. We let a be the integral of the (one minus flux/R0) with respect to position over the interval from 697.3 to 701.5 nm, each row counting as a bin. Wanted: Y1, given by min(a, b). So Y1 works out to -0.12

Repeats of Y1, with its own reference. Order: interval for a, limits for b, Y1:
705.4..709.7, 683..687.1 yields -0.05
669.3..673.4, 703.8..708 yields 0.05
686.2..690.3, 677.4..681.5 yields -0.12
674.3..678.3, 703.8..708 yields 0.05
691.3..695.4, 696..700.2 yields -0.27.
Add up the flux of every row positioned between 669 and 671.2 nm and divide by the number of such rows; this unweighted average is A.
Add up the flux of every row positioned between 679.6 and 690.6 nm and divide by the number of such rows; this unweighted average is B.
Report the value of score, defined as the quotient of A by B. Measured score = 0.98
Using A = 18.3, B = 18.6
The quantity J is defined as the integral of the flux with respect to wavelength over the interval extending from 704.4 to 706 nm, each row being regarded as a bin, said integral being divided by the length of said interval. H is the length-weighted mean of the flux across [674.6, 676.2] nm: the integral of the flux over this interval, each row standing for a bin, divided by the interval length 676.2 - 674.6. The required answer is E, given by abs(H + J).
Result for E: 36.6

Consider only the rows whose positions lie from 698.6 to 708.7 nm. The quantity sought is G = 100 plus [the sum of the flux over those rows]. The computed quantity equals 674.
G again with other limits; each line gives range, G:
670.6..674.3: 318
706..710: 310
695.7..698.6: 267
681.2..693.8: 847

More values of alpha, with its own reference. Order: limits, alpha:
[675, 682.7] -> 682.253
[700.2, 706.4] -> 705.579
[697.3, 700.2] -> 700.077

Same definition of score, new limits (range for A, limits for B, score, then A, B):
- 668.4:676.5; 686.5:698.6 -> 0.96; 18.2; 18.9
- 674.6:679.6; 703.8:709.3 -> 1.02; 18.2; 17.9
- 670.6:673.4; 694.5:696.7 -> 0.89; 18.2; 20.5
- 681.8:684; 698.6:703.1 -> 0.96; 18.2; 18.9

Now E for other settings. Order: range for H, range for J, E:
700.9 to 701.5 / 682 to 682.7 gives 37.8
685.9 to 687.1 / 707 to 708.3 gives 36.9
